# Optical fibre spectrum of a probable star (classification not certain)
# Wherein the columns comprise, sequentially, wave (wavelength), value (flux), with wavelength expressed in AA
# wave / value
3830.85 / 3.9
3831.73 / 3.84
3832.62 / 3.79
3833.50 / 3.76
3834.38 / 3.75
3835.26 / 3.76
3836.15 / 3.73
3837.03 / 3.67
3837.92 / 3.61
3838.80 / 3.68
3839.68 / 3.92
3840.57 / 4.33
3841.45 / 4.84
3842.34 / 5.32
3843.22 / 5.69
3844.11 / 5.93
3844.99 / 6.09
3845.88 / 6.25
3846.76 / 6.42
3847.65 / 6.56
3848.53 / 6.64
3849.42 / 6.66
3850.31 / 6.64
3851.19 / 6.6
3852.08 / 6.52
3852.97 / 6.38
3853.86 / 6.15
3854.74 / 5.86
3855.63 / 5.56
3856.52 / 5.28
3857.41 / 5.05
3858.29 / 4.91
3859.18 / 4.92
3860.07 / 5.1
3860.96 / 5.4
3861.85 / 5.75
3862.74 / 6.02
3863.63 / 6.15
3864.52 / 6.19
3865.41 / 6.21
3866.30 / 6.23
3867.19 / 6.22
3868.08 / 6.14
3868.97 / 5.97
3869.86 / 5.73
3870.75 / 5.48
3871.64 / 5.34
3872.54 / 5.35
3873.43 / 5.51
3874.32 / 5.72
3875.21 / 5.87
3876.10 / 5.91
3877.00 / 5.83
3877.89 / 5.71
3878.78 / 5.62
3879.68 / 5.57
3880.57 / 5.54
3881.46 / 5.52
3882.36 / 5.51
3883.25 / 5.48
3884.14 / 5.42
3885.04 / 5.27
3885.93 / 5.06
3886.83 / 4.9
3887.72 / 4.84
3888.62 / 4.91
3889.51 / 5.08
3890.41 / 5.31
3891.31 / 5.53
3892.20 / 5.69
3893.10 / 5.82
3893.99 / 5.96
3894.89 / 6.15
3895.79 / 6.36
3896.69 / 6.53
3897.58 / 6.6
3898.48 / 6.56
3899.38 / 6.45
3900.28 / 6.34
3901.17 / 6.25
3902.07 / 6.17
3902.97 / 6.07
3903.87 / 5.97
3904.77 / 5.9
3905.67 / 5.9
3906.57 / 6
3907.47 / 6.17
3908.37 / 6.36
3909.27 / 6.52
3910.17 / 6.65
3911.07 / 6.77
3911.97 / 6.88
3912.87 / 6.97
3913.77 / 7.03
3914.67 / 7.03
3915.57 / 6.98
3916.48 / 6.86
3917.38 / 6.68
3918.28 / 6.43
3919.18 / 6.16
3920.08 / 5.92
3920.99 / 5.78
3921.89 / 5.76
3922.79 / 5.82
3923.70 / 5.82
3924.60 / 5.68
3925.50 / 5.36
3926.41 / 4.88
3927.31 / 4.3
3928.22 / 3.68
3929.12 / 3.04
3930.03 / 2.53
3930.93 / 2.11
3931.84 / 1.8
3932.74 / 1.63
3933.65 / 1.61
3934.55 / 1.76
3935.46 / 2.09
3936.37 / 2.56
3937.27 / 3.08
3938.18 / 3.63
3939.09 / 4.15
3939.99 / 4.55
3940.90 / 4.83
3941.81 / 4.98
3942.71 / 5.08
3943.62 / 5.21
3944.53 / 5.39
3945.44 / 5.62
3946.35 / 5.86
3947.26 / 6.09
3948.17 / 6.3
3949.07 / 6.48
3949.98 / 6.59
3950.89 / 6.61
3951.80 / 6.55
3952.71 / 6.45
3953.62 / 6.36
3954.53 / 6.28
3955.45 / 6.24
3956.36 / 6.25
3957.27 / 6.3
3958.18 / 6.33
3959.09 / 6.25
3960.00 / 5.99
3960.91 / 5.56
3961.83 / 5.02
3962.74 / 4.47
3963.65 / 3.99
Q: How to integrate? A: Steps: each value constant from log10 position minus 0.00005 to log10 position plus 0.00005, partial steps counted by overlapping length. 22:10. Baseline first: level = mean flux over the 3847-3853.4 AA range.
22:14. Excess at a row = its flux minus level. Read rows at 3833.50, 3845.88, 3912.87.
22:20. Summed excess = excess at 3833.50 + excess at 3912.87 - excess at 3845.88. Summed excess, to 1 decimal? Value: -2.1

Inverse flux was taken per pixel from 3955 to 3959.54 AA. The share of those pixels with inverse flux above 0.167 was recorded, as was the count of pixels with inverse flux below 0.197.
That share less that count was -5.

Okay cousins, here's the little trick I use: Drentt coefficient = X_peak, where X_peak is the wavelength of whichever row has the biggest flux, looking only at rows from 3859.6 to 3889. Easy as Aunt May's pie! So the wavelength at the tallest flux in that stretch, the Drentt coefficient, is 3866.30 AA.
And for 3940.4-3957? 3950.89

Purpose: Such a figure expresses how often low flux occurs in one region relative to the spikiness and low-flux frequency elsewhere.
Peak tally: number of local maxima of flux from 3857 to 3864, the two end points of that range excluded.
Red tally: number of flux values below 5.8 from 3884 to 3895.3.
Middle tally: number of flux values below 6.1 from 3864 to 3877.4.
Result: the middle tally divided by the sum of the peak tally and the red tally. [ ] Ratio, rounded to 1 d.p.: 1.0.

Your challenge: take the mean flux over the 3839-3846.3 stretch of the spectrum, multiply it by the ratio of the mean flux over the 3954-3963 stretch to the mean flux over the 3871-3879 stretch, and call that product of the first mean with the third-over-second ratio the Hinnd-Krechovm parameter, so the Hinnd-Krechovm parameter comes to 5.5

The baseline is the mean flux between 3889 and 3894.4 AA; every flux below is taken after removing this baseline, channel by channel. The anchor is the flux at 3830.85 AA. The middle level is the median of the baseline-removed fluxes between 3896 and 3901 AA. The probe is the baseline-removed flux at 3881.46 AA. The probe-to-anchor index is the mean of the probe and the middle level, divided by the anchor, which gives -0.3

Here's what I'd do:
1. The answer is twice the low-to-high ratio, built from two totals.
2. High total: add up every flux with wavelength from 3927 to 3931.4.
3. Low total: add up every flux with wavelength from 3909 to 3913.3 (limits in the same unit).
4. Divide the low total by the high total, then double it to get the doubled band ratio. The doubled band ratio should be 4.3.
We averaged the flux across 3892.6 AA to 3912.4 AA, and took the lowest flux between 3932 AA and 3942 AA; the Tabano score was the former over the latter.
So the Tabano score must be 3.9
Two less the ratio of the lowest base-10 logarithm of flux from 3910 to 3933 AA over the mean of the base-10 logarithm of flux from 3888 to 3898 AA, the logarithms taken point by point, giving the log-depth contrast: 1.72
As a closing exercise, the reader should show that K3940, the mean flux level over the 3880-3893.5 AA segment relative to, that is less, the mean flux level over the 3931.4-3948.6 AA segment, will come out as 1.3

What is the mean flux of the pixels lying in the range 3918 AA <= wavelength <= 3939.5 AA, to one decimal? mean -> 4.0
